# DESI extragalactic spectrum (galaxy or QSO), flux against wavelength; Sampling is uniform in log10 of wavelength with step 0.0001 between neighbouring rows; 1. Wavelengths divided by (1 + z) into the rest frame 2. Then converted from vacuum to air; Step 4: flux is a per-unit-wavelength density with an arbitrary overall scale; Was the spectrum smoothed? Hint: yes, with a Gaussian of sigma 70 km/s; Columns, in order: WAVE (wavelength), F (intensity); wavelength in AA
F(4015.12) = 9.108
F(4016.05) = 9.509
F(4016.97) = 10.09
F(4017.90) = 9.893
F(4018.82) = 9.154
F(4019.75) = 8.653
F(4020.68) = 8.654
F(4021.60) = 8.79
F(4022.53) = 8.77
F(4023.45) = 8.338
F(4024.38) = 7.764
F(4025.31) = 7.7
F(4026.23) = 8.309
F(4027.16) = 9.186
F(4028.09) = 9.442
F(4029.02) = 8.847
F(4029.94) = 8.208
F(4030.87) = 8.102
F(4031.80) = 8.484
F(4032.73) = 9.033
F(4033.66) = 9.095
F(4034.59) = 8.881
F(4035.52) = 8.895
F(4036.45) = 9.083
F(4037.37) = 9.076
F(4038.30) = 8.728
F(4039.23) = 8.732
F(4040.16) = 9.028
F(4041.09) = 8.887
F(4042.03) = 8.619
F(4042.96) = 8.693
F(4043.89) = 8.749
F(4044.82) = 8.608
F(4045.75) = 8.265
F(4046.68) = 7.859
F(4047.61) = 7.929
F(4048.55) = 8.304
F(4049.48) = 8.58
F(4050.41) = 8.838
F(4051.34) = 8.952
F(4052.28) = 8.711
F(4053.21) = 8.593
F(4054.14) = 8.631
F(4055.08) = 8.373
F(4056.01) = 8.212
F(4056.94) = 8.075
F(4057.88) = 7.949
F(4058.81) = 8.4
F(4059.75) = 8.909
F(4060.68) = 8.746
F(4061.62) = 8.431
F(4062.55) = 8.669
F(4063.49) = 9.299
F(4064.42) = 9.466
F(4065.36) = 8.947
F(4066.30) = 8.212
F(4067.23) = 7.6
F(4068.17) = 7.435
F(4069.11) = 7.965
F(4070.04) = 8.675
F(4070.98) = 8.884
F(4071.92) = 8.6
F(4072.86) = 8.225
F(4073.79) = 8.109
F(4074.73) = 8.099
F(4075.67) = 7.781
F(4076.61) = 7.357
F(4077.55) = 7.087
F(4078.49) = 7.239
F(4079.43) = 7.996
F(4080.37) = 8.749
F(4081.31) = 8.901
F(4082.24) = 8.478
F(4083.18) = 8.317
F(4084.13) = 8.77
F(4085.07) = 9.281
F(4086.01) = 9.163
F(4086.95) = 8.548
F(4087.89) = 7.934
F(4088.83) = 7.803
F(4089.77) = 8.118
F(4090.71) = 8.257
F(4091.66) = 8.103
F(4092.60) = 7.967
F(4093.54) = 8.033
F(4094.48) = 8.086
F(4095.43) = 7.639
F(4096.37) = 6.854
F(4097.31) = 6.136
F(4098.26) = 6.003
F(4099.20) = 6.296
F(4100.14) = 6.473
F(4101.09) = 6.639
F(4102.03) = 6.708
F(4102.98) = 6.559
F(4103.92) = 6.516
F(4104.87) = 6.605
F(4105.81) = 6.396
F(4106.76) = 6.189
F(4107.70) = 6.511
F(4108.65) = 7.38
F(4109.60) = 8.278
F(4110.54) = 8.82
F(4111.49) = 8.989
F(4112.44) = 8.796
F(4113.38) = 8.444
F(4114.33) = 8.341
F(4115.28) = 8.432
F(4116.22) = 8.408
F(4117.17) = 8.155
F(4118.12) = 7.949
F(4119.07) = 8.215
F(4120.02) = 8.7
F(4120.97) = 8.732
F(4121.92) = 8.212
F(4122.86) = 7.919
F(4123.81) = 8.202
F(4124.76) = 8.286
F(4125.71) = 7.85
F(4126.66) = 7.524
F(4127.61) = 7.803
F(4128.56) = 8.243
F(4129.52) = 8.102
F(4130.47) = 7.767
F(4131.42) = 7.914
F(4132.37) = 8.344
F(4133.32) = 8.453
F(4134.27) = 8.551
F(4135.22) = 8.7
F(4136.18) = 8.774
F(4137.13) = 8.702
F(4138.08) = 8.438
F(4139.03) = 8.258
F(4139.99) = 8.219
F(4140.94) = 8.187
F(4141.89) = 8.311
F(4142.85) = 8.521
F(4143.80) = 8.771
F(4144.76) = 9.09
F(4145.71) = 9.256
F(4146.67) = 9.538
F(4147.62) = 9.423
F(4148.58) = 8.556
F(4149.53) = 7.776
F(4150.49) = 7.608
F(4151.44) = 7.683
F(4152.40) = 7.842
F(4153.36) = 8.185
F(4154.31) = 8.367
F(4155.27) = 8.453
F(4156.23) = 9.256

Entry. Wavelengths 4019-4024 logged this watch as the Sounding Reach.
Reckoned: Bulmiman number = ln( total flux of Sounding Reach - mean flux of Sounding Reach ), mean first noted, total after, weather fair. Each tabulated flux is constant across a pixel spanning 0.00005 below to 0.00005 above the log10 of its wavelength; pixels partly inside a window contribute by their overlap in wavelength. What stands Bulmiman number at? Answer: 3.54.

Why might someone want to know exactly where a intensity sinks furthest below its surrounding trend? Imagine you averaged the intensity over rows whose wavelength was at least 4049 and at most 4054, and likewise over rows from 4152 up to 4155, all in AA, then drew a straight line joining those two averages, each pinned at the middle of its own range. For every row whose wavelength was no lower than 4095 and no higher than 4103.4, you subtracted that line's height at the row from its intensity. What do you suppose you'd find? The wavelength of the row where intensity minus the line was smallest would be 4098.26 AA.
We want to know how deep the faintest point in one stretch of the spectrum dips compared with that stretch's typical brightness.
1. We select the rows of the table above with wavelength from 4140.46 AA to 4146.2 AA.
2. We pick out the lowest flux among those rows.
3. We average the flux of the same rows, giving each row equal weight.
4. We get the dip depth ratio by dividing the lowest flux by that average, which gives 0.942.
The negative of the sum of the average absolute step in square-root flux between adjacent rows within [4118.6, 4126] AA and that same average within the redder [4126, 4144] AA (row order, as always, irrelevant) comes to -0.086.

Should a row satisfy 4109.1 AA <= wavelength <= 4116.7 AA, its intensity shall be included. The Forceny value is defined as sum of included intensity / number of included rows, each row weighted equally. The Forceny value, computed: 8.56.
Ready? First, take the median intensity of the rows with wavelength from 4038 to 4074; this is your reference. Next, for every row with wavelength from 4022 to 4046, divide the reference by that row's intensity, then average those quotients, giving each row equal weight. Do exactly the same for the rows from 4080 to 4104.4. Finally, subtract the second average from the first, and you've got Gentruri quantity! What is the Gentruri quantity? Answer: -0.14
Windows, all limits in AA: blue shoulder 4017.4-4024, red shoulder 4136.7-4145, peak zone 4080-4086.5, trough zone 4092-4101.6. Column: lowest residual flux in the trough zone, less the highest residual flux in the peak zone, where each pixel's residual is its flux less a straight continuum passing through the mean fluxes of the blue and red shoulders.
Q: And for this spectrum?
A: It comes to -3.23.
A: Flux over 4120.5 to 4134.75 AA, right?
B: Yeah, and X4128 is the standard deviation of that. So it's 0.3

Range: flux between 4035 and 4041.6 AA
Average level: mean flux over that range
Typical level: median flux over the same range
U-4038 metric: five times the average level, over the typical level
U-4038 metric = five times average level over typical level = 5.01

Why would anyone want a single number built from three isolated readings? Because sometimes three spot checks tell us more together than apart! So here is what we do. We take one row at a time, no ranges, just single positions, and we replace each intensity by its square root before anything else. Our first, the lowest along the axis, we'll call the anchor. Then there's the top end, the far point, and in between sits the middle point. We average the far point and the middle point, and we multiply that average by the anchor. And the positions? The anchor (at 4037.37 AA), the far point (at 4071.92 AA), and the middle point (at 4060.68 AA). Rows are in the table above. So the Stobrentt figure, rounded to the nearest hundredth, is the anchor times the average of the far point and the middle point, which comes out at 8.87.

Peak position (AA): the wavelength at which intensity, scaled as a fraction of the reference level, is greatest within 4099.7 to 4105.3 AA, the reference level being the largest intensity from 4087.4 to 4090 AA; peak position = 4102.03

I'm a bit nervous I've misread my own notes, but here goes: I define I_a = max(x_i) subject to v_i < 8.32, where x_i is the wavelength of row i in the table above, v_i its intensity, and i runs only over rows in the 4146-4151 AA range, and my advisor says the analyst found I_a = 4150.49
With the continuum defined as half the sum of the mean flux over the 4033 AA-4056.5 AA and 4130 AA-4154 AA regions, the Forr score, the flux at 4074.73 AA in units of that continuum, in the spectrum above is 0.95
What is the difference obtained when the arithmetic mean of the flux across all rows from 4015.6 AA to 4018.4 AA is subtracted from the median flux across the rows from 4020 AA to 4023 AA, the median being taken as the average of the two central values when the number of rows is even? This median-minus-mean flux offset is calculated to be -1.1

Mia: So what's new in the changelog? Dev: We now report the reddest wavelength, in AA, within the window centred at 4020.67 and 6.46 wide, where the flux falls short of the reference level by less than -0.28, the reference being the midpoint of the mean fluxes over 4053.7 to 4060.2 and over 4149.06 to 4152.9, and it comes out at 4023.45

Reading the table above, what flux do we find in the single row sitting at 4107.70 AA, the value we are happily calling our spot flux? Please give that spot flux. 6.511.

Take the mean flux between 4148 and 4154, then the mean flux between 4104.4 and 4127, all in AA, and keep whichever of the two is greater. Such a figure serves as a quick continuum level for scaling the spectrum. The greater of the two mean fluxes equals 8.0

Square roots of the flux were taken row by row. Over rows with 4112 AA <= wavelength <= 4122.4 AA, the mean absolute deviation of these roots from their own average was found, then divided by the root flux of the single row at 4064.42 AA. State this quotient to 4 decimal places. 0.0114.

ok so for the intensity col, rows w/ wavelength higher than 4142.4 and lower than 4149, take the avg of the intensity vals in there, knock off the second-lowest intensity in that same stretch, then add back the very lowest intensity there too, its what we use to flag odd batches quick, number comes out 8.99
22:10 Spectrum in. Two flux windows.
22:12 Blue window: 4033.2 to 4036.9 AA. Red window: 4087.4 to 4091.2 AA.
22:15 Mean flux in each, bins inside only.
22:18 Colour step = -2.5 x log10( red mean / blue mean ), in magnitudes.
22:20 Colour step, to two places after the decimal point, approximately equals 0.12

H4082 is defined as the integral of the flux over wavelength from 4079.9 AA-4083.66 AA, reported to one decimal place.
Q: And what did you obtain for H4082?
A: 32.4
